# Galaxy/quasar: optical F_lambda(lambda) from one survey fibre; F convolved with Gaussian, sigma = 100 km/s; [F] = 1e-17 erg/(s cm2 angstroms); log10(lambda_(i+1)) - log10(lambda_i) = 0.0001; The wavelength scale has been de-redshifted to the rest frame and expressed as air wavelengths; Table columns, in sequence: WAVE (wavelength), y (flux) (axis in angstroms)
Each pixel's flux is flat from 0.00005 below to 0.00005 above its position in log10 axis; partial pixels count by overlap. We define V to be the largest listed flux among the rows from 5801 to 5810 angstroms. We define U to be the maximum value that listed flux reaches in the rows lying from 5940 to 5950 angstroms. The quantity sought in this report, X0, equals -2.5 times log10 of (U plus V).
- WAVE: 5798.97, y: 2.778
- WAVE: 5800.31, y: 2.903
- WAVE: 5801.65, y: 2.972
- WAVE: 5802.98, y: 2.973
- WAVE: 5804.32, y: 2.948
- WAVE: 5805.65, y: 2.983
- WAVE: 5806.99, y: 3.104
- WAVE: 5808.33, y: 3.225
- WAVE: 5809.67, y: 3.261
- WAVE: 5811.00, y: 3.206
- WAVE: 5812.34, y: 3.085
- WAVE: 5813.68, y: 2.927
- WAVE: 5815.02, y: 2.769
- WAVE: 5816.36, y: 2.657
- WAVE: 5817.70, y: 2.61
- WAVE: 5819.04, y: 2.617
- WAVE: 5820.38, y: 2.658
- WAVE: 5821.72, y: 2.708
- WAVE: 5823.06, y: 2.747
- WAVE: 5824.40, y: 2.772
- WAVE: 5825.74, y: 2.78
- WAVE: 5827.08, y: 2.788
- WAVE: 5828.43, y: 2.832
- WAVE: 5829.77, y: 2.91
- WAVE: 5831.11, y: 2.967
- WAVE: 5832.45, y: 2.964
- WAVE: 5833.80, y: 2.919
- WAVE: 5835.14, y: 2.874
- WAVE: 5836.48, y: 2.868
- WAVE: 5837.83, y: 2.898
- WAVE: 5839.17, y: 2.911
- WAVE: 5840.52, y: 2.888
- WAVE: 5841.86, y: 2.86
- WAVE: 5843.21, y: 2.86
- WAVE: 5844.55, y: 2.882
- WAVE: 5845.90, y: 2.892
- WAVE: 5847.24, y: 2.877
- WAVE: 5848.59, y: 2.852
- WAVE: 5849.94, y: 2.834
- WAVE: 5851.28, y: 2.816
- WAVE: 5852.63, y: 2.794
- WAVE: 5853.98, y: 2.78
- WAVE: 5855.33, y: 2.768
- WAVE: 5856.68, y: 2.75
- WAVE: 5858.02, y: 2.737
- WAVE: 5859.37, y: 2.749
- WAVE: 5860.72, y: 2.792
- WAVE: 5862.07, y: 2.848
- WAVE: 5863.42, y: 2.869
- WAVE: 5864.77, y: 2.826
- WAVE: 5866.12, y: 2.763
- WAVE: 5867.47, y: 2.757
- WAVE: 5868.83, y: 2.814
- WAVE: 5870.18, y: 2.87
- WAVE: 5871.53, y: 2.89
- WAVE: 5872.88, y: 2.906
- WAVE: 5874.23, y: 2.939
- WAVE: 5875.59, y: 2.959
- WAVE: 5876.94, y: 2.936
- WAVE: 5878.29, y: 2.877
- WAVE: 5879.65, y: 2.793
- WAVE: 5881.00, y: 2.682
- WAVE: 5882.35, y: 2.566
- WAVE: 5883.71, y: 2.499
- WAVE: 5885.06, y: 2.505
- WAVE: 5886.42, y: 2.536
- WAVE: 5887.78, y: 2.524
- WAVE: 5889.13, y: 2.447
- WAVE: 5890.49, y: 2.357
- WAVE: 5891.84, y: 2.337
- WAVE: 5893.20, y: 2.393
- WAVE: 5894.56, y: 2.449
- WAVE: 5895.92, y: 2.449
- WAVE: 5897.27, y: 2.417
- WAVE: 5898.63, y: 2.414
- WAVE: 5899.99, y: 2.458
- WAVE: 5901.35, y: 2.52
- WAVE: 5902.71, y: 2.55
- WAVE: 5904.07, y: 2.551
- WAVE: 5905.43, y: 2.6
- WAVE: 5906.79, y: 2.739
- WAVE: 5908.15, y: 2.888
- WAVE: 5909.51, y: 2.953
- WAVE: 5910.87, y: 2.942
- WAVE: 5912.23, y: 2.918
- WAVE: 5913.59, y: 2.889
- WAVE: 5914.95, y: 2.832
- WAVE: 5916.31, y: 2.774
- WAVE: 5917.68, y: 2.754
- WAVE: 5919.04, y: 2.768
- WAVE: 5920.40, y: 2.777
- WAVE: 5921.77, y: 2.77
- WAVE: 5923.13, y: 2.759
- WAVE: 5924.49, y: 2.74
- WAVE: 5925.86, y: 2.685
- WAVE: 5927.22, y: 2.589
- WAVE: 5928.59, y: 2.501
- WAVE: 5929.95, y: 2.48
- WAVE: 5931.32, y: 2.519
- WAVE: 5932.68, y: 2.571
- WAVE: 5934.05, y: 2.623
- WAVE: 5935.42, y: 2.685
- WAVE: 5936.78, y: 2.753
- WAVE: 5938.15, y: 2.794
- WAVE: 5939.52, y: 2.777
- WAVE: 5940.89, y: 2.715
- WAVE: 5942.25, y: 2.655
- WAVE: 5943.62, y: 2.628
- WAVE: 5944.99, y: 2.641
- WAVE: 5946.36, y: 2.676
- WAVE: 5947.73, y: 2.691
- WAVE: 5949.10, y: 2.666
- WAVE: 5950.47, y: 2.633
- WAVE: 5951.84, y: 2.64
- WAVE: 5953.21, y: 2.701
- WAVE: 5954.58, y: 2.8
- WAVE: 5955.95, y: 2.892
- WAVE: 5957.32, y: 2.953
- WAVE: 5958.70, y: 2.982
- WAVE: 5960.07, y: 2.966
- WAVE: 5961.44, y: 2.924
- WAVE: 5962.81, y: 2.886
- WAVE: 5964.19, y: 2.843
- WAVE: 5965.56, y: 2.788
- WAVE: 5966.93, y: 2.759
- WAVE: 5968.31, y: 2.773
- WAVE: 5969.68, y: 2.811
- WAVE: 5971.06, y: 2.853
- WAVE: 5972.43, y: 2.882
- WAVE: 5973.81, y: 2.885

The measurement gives -1.94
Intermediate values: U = 2.715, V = 3.261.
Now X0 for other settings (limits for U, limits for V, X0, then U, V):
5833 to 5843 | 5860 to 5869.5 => -1.91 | 2.919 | 2.869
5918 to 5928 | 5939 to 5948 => -1.86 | 2.777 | 2.777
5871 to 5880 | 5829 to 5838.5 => -1.93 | 2.959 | 2.967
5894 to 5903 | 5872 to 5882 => -1.85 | 2.55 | 2.959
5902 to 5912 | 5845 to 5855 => -1.92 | 2.953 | 2.892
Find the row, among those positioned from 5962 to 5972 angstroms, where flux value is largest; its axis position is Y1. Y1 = 5962.81 angstroms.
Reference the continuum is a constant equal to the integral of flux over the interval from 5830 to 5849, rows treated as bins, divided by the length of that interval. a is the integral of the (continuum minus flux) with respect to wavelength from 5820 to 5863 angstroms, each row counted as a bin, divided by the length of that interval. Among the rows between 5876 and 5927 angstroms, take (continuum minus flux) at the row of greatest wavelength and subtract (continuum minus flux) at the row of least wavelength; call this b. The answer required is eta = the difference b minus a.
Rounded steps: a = 0.06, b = 0.3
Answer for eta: 0.19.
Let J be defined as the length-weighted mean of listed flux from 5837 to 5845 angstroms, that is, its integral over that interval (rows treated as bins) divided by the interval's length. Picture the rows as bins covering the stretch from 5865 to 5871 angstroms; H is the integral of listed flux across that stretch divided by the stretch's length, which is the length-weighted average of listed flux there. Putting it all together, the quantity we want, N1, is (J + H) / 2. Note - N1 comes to 2.84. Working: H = 2.8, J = 2.88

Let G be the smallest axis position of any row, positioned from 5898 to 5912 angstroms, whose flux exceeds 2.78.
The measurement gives 5908.15 angstroms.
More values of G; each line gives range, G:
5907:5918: 5908.15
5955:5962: 5955.95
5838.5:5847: 5839.17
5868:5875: 5868.83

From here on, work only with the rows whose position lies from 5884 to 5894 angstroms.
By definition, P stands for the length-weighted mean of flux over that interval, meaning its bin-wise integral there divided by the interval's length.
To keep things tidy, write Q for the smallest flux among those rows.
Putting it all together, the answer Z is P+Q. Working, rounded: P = 2.44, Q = 2.337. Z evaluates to 4.8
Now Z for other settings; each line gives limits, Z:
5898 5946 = 5.1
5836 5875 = 5.6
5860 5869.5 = 5.6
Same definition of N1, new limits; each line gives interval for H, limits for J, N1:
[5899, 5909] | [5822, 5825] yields 2.68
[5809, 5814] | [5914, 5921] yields 2.96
